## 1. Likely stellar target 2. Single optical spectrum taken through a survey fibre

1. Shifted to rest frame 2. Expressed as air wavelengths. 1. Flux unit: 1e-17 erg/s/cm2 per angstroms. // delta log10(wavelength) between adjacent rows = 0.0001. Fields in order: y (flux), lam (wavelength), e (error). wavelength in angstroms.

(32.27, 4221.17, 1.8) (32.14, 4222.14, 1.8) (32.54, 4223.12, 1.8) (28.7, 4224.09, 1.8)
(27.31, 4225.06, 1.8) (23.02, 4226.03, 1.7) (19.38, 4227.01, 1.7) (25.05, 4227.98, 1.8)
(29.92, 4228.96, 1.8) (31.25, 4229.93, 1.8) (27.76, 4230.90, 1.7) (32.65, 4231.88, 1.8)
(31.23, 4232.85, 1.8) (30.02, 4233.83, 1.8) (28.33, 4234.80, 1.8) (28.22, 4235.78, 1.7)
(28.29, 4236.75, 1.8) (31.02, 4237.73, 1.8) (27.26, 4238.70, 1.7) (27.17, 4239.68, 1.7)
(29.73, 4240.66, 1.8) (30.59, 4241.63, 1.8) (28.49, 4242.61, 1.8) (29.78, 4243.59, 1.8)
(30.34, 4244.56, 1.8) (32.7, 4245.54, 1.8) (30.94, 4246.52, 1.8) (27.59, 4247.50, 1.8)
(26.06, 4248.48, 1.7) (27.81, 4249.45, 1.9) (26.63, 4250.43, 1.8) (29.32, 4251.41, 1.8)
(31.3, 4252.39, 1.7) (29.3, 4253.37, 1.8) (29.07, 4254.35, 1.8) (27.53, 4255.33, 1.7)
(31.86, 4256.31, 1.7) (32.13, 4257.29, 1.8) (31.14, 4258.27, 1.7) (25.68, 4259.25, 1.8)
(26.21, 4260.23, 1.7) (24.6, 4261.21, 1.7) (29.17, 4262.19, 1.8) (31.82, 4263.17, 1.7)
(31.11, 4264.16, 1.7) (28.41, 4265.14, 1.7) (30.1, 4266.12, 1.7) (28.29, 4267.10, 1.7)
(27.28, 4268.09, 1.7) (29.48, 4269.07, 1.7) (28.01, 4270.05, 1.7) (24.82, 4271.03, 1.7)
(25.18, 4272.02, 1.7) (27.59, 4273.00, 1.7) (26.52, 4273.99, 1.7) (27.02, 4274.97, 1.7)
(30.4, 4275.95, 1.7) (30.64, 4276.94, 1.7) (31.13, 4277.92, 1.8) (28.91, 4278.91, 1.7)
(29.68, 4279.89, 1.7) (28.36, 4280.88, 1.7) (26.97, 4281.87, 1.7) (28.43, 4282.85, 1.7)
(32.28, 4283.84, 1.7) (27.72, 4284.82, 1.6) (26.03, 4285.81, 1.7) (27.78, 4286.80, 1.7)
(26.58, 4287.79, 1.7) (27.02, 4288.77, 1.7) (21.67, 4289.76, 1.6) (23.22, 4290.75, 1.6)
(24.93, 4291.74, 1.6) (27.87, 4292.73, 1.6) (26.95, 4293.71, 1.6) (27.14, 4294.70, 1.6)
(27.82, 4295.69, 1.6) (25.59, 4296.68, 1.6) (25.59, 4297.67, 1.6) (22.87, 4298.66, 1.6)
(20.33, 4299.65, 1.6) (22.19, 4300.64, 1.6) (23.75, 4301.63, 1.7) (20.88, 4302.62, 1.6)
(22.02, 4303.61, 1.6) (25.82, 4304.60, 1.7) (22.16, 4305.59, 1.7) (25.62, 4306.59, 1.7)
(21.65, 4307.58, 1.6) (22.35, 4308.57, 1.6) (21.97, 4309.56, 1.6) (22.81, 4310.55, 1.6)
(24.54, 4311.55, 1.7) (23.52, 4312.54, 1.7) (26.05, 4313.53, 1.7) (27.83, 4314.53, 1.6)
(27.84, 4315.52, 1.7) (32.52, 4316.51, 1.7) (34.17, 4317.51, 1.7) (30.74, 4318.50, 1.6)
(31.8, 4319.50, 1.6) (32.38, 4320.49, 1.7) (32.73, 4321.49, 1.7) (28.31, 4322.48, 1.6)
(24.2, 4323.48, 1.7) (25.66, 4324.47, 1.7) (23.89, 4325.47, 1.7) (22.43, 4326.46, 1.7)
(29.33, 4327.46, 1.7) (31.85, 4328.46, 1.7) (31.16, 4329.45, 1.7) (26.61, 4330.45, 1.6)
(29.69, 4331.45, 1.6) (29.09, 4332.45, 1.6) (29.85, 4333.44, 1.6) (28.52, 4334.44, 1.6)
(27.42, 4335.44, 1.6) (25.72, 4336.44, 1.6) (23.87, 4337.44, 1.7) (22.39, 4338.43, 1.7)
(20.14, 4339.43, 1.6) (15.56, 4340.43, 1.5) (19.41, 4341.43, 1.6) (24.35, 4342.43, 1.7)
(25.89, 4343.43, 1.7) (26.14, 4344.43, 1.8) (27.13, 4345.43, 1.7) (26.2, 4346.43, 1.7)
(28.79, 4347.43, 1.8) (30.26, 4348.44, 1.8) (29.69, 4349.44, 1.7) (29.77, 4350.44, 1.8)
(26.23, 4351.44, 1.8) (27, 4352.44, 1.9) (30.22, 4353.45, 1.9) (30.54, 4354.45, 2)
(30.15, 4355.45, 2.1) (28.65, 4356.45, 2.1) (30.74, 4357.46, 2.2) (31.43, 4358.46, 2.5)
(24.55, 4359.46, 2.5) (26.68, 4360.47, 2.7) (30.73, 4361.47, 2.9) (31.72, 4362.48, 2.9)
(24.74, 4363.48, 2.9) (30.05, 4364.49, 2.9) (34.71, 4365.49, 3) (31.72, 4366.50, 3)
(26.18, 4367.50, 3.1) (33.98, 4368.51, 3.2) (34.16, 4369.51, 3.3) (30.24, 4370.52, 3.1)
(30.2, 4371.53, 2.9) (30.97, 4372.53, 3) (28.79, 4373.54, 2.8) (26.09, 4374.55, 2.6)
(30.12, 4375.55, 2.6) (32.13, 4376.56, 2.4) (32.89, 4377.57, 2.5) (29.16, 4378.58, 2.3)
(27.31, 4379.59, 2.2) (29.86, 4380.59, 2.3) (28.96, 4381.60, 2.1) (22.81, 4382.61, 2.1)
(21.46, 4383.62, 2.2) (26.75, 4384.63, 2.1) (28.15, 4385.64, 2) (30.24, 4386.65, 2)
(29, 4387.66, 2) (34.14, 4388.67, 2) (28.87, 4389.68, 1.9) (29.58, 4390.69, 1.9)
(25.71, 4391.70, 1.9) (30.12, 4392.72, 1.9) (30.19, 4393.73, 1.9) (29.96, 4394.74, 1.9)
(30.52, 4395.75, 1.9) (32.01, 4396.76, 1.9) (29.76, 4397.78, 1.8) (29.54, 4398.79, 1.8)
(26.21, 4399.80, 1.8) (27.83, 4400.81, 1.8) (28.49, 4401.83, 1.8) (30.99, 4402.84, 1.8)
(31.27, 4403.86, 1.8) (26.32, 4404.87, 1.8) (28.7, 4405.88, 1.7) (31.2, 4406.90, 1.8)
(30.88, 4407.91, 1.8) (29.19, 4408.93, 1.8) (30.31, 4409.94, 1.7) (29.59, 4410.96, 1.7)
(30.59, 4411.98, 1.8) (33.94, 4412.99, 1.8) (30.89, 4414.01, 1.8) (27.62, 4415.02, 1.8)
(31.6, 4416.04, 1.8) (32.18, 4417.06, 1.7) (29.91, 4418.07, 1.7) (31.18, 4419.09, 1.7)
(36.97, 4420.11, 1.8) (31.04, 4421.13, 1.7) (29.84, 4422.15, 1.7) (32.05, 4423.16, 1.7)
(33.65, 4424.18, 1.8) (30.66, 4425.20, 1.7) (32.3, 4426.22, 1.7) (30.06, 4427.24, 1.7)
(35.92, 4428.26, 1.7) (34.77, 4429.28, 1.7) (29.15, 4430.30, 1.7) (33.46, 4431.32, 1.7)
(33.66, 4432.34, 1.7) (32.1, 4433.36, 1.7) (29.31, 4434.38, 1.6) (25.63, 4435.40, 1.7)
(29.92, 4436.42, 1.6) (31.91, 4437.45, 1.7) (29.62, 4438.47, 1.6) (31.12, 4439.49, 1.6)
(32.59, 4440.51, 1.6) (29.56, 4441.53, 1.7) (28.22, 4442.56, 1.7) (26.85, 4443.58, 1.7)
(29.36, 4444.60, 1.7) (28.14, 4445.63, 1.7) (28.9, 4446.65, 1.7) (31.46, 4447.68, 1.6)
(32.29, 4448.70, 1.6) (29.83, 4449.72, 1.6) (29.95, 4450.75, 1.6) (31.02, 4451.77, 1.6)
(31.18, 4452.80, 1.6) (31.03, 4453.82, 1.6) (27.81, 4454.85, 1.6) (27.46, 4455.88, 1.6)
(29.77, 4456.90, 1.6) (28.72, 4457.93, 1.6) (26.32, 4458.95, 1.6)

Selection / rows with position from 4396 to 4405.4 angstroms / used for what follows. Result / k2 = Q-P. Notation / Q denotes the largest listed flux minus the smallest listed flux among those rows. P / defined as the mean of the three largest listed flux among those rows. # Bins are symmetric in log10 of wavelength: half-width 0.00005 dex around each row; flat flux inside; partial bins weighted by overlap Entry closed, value -25.6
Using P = 31.4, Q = 5.8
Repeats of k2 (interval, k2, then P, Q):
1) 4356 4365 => -24.1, 31.3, 7.2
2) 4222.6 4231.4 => -18.1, 31.2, 13.2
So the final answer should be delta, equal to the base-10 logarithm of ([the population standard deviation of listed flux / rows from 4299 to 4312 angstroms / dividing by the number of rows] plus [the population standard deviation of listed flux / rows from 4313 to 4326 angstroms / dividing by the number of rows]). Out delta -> 0.698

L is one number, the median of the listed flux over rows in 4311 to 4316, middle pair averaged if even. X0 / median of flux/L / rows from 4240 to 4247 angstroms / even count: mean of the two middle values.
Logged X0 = 1.16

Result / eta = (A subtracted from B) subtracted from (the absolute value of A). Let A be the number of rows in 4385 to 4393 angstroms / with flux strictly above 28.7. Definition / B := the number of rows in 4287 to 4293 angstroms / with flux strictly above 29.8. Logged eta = 12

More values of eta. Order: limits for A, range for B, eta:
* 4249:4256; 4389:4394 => 6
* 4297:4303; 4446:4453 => -6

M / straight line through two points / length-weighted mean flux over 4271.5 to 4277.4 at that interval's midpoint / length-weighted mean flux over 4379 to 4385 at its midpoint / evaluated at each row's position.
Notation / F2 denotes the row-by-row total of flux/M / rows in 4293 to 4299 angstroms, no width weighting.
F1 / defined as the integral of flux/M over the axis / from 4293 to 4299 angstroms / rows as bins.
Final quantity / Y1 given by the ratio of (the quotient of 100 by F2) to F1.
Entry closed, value 3.1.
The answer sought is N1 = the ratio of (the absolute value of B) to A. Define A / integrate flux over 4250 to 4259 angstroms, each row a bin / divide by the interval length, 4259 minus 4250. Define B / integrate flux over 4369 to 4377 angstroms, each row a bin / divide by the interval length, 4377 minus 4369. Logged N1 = 1.02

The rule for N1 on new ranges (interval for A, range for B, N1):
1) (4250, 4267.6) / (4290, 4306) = 0.84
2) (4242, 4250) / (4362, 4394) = 1.01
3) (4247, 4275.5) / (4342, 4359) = 1.00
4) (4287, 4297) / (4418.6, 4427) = 1.24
